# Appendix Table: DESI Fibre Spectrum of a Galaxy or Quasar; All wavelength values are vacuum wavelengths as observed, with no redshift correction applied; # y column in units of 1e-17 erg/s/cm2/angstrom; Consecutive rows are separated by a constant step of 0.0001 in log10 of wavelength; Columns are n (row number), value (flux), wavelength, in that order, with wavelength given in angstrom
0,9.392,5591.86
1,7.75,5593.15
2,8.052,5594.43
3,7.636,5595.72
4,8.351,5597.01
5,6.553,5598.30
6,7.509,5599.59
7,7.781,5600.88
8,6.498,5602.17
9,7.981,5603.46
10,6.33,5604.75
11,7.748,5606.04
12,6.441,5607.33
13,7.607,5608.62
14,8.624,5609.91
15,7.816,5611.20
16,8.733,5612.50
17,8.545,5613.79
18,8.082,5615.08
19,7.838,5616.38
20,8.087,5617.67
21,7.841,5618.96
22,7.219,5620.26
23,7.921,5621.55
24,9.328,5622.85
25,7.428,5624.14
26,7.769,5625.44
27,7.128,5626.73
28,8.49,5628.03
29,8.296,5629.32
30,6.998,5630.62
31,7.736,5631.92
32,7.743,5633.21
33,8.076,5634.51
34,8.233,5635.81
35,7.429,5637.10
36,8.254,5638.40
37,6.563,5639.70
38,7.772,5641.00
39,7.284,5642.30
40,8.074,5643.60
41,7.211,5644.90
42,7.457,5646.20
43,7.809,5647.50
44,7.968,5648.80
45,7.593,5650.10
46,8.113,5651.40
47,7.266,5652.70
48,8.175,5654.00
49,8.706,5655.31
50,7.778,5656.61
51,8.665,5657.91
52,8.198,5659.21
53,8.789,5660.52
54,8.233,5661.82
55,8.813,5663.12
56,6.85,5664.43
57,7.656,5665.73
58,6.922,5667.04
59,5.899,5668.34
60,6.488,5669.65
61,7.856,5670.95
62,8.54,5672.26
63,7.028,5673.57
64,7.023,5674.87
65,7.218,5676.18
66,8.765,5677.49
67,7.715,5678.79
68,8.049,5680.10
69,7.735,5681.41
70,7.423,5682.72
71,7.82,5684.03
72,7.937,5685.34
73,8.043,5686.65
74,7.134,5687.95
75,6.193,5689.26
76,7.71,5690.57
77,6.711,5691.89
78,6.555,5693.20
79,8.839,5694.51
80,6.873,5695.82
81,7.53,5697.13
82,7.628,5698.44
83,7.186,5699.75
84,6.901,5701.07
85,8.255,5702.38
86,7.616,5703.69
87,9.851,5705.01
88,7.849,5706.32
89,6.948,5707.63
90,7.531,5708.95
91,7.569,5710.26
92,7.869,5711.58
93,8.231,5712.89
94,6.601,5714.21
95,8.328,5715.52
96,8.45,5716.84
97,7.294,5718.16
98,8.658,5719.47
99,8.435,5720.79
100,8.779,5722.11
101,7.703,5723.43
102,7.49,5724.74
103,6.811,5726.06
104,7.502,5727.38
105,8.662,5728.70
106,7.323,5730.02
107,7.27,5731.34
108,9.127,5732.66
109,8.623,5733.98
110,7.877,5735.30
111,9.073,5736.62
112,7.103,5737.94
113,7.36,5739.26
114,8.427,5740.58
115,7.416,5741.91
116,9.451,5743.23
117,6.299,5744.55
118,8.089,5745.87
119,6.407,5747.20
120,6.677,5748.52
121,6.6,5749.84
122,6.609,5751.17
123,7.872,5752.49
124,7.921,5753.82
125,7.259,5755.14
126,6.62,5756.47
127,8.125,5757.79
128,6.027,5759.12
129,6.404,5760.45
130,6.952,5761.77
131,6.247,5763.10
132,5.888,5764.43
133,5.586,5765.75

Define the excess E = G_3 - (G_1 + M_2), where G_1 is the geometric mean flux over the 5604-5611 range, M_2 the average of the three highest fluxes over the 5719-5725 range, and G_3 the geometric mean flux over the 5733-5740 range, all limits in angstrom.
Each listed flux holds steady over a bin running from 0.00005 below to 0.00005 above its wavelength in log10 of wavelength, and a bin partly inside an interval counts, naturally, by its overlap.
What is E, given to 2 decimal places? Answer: -7.95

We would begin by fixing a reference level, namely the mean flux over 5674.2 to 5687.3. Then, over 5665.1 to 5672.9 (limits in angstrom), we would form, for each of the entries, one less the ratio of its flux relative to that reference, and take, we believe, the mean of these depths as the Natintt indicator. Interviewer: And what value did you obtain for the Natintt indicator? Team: 0.07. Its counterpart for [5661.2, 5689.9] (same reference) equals 0.03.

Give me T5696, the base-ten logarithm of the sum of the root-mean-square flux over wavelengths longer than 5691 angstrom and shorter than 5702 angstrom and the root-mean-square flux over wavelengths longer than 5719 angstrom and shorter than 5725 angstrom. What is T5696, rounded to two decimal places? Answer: 1.19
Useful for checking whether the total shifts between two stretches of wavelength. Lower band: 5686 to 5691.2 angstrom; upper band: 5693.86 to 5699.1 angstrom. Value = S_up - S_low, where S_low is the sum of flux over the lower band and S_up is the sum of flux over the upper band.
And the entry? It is 1.8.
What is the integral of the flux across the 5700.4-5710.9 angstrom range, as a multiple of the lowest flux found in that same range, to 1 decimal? 11.9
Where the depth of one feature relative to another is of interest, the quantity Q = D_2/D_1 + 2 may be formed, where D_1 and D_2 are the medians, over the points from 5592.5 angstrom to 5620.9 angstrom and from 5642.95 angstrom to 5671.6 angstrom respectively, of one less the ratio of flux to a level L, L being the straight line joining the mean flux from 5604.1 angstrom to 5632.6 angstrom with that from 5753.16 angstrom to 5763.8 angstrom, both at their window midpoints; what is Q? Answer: -1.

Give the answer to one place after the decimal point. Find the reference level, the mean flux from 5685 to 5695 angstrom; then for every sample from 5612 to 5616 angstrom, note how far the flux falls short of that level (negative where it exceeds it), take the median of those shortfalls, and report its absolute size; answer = 1.2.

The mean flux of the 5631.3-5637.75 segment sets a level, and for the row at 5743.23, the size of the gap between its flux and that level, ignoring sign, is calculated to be 1.6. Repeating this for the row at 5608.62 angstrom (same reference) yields 0.2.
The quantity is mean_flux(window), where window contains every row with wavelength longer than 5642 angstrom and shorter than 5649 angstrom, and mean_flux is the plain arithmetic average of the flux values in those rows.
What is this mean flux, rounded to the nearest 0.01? 7.63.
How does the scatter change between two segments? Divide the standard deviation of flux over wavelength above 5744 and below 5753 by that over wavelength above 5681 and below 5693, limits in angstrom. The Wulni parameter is 1.2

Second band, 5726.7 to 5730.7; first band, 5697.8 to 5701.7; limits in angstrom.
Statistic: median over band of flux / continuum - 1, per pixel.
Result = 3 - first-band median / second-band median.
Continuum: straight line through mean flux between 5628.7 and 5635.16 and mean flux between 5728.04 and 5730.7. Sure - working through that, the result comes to 1.5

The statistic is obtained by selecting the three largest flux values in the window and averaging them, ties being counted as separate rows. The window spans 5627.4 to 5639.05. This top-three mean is 8.3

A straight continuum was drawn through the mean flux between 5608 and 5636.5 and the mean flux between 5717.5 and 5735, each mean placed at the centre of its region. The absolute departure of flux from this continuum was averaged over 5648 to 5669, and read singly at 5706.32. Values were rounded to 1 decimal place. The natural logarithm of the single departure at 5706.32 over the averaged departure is -1.6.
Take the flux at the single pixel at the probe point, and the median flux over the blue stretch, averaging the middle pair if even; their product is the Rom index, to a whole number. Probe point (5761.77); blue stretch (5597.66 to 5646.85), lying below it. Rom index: 54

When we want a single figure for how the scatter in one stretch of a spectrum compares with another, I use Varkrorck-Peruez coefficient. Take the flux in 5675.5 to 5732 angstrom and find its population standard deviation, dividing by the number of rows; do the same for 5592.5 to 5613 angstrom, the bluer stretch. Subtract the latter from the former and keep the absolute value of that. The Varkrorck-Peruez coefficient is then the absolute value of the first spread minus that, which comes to 0.71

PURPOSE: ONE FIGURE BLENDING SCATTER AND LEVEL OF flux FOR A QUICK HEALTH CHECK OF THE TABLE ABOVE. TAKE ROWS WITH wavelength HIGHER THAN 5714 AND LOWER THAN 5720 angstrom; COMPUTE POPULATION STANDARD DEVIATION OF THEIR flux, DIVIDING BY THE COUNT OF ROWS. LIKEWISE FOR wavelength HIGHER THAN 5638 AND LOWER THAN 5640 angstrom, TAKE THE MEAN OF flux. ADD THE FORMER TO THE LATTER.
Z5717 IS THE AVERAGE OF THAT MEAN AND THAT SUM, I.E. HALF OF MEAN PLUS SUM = 7.8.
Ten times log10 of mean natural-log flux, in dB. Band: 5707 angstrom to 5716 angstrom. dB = 3.06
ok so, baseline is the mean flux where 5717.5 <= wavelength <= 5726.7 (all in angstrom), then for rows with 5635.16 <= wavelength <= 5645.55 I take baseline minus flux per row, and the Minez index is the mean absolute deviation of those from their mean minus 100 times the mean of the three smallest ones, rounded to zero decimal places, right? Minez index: 31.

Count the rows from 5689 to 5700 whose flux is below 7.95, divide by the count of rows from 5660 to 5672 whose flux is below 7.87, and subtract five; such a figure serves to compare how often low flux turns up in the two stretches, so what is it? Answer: -3.7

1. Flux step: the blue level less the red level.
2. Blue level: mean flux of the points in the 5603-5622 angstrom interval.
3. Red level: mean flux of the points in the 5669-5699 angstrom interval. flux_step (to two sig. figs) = 0.27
